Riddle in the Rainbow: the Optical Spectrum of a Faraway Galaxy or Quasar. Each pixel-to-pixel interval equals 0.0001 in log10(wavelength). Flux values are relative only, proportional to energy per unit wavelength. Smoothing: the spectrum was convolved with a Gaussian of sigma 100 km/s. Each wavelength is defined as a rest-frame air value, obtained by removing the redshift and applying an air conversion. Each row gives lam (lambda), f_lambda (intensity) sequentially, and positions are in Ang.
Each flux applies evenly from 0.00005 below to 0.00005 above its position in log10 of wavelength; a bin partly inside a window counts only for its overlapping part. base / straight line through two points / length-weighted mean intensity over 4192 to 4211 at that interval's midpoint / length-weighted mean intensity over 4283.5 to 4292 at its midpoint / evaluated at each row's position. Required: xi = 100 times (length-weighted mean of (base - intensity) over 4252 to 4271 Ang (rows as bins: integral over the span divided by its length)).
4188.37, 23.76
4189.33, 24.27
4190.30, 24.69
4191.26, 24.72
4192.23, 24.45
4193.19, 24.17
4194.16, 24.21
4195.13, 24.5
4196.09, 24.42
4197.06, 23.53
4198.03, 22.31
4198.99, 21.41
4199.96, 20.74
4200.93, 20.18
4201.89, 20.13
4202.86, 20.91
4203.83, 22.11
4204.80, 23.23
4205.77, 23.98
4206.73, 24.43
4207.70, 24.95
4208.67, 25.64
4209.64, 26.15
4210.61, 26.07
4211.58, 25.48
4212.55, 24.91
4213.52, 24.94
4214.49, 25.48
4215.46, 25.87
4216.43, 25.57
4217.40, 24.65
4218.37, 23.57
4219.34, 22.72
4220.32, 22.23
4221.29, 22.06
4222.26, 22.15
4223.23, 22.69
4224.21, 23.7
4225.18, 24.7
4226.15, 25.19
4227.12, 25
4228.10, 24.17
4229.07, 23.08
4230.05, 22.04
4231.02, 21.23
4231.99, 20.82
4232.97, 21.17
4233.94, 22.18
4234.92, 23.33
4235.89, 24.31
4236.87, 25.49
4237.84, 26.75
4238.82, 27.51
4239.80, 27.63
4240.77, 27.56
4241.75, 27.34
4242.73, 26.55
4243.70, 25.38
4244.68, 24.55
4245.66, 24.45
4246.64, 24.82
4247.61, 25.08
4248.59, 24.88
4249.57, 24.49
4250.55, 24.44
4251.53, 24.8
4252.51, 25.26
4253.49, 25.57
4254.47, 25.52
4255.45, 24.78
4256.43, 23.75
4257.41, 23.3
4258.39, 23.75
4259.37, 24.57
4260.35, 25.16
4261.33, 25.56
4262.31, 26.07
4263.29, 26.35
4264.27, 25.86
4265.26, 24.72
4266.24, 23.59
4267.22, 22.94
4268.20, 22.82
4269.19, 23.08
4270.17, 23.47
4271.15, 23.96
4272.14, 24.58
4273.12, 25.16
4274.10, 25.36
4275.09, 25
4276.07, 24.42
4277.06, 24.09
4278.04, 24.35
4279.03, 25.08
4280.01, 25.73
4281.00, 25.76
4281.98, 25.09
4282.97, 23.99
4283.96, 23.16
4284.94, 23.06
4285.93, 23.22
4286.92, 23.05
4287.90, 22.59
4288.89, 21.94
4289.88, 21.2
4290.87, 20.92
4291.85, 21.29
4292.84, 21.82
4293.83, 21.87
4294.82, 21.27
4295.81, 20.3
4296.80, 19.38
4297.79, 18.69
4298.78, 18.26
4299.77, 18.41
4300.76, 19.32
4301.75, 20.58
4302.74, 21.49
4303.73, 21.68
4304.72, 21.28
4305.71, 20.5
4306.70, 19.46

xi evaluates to -188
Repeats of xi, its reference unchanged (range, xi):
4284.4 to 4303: 128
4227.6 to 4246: -157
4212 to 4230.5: -82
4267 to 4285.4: -183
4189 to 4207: 35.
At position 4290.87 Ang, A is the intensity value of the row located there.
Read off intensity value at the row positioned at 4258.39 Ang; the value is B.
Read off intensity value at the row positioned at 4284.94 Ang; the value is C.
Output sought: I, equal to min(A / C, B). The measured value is 0.91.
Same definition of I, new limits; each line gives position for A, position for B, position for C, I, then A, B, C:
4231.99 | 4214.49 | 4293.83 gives 0.95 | 20.82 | 25.48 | 21.87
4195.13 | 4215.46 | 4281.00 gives 0.95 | 24.5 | 25.87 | 25.76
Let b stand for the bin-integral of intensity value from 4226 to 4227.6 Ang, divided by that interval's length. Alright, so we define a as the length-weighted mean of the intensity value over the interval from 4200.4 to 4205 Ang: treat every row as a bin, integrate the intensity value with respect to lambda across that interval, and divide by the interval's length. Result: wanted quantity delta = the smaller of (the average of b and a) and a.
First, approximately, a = 21.2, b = 25.1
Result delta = 21.2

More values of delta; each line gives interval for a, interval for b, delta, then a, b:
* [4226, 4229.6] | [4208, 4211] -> 24.2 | 24.2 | 25.9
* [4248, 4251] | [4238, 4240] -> 24.6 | 24.6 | 27.3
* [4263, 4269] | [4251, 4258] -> 24.2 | 24.2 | 24.7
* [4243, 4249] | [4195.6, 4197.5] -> 24.5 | 24.9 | 24.0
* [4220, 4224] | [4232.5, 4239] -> 22.4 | 22.4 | 24.3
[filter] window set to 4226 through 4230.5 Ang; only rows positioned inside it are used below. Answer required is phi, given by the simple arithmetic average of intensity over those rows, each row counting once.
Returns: 23.9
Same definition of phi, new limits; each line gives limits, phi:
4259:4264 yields 25.5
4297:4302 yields 19.1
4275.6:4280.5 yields 24.7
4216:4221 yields 23.7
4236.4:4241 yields 27.0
